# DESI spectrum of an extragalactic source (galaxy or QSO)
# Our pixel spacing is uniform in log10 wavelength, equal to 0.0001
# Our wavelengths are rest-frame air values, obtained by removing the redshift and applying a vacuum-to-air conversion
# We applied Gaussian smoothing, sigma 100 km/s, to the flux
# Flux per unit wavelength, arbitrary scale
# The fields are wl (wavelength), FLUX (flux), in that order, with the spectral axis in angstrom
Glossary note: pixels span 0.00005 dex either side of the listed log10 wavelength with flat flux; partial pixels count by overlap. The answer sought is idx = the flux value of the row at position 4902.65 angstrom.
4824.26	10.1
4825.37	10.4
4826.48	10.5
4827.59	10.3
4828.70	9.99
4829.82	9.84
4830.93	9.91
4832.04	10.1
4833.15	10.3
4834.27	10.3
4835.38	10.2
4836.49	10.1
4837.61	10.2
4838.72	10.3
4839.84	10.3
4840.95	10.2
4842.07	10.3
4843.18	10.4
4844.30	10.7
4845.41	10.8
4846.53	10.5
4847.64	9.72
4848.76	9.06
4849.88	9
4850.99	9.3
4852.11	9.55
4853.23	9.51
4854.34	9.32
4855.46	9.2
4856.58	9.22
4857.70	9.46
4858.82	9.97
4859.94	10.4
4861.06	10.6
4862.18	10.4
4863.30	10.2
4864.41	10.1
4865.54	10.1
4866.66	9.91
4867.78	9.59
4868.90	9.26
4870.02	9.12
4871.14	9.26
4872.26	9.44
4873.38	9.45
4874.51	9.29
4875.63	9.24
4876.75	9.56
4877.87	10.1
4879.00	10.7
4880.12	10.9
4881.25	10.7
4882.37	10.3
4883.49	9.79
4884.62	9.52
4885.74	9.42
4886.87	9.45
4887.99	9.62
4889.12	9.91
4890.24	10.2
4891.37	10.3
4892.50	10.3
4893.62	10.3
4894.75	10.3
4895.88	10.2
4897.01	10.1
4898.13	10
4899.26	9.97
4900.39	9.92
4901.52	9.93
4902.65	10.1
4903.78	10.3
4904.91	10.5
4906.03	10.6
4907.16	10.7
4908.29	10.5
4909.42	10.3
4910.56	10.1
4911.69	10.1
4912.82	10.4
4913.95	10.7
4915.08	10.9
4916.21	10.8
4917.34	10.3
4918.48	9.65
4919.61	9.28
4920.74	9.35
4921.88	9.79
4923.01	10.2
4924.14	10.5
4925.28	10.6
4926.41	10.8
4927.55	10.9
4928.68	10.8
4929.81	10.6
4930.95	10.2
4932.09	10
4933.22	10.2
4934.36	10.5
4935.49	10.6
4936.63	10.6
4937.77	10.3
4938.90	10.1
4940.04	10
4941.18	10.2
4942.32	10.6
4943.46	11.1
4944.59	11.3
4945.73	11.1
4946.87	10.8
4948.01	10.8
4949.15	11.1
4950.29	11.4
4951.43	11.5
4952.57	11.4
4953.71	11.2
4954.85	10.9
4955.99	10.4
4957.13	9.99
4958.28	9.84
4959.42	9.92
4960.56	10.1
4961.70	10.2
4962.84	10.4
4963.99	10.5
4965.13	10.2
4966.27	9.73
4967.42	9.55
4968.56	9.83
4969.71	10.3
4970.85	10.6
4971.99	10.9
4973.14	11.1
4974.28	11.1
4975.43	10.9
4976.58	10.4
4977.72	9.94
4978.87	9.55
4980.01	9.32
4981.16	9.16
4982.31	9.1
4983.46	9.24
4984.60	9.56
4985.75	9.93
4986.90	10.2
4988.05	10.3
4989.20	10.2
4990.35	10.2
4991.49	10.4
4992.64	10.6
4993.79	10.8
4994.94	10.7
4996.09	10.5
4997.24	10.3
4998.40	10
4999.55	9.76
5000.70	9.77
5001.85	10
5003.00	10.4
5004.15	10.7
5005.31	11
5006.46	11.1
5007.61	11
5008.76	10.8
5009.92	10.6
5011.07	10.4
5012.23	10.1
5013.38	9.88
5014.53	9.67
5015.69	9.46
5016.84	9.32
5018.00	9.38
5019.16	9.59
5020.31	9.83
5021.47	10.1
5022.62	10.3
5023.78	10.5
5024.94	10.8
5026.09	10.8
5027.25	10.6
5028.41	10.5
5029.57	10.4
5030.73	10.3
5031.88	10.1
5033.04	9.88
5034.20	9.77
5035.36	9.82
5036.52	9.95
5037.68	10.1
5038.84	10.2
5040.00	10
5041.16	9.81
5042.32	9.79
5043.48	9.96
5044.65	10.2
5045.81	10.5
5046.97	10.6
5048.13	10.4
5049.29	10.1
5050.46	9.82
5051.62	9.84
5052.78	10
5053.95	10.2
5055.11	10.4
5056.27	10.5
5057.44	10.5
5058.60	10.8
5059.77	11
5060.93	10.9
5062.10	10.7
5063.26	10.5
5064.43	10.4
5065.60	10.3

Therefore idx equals 10.1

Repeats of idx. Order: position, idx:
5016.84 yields 9.32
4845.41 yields 10.8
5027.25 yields 10.6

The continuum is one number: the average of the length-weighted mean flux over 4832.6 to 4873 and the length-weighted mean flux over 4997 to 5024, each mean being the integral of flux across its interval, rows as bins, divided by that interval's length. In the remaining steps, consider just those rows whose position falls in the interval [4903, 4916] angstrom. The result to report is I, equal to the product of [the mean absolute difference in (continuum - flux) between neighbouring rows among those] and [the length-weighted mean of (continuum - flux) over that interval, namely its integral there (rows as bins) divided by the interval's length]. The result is -0.08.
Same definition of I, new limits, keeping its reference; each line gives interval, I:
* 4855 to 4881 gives 0.05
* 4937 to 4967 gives -0.13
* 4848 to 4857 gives 0.10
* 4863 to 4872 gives 0.06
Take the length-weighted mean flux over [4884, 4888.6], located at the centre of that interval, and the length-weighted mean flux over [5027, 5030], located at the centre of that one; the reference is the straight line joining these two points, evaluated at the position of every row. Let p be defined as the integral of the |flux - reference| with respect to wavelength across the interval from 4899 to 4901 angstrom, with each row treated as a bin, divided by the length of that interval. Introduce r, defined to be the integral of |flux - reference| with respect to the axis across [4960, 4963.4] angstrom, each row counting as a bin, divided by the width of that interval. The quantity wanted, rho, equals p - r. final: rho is 0.13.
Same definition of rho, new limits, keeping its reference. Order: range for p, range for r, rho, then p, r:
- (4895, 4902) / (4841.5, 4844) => -0.73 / 0.45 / 1.2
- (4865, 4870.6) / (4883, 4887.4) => 0.26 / 0.38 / 0.1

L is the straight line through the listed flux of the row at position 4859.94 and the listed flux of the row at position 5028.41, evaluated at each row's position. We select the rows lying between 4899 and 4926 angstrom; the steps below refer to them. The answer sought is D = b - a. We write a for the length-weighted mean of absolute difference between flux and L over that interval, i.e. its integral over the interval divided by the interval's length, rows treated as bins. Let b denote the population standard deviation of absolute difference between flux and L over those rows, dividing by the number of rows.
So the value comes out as -0.06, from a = 0.36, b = 0.30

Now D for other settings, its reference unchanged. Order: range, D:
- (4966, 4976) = -0.27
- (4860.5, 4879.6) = -0.26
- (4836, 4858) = -0.14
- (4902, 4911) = -0.09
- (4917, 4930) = -0.12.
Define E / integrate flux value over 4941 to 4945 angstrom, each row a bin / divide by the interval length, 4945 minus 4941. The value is 10.9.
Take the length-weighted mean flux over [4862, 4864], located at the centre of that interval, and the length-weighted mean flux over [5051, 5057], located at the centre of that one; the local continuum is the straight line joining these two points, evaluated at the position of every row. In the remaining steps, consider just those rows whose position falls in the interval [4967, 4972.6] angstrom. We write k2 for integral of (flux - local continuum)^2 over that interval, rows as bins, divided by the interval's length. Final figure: 0.24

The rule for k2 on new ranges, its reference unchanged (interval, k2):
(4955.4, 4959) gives 0.09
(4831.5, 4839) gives 0.02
